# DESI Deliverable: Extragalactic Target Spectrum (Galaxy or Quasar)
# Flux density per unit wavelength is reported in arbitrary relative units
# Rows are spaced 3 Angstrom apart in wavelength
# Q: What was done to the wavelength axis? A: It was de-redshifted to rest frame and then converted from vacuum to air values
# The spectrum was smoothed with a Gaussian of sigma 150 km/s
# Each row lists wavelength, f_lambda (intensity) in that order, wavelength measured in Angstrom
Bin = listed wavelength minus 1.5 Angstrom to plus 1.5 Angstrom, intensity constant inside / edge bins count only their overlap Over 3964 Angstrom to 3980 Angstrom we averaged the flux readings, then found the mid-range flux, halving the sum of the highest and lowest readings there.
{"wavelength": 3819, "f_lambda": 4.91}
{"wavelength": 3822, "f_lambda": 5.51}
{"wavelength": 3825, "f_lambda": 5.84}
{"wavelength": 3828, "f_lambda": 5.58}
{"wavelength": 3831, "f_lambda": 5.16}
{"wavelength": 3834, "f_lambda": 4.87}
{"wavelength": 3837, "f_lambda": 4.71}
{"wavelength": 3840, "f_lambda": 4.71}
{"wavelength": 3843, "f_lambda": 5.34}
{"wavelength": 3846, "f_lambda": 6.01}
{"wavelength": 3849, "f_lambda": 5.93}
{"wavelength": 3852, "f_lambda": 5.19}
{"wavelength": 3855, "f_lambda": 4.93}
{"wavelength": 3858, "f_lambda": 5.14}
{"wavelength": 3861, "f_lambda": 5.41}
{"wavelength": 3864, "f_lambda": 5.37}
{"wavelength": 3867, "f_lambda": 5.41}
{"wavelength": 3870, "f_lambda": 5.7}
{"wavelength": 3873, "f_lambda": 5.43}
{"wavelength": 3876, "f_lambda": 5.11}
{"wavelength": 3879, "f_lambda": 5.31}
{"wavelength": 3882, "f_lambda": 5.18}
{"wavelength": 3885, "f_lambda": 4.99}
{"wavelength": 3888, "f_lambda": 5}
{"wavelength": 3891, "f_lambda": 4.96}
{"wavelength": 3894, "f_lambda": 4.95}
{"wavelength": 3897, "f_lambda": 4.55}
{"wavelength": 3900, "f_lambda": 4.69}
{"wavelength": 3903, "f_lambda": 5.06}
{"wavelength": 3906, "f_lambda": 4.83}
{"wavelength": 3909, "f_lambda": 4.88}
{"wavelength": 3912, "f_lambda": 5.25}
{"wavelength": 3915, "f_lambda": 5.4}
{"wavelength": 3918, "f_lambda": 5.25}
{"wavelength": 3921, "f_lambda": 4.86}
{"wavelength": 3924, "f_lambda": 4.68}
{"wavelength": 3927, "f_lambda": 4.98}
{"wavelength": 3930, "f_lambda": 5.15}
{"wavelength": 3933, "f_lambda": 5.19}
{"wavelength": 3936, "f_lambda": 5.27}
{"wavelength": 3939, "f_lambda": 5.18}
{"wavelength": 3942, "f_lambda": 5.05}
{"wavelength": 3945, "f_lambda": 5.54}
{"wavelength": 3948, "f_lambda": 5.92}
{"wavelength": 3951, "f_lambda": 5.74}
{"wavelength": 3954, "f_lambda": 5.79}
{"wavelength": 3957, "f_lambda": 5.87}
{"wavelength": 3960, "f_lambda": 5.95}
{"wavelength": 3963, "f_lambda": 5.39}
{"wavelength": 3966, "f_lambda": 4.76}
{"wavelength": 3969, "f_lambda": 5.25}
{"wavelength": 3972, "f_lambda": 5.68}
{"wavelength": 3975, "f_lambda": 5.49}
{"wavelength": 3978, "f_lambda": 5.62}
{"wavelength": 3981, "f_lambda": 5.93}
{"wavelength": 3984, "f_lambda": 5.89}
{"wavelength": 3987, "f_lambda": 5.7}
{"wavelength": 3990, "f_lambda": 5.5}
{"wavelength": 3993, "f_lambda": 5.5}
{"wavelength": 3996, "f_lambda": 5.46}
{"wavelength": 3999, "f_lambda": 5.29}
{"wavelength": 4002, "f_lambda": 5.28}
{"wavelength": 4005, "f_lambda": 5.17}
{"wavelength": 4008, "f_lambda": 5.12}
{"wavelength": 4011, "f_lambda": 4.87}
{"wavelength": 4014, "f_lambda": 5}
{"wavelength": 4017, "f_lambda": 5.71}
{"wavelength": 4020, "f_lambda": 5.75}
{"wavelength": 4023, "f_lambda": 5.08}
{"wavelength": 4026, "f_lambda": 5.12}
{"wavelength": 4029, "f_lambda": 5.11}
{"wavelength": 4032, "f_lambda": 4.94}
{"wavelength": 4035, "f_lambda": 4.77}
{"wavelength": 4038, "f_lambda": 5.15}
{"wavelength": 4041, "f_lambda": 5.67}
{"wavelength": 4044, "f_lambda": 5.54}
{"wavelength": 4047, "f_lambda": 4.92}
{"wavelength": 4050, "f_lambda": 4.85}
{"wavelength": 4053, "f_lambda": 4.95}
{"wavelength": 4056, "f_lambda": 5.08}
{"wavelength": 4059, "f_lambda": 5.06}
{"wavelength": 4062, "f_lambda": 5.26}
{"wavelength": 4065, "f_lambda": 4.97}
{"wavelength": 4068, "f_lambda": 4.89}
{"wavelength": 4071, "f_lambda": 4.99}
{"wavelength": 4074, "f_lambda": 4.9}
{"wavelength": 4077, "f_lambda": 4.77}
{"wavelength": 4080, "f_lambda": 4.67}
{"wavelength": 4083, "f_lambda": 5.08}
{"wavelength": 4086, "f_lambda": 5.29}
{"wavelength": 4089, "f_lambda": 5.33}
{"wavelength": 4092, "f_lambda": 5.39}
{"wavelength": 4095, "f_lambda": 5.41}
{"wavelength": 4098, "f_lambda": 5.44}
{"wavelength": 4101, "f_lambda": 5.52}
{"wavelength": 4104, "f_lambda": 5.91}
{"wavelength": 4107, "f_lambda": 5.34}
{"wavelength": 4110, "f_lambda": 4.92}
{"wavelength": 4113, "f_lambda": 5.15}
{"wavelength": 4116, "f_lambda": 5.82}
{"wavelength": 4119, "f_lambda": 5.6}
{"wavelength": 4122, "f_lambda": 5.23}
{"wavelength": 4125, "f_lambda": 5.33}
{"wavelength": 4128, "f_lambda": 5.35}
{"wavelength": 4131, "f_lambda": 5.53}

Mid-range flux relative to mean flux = 0.97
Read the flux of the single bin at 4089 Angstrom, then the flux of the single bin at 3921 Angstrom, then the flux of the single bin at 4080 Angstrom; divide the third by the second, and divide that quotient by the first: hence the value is 0.1803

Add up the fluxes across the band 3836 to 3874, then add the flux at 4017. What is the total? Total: 75.0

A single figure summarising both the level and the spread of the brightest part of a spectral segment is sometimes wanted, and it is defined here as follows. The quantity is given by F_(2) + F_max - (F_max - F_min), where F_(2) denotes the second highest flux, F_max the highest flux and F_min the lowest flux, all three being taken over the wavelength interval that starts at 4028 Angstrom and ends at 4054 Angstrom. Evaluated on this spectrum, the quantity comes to 10.3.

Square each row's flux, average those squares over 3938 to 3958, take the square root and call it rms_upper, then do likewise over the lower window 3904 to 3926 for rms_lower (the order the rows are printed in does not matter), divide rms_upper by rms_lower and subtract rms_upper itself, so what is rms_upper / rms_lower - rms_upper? -4.48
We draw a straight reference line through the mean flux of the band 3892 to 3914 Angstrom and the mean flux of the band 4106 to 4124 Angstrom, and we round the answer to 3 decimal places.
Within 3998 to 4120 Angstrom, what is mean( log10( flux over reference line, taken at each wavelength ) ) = -0.003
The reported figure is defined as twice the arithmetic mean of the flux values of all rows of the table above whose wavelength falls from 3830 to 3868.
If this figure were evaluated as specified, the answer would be 10.5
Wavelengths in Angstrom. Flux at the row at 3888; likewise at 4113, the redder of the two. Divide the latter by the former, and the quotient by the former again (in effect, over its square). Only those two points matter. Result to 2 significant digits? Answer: 0.21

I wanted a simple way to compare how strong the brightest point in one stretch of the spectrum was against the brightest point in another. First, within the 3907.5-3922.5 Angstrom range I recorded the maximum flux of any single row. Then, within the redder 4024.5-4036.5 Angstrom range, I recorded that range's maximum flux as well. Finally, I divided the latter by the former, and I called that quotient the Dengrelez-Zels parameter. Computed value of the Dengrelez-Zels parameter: 0.95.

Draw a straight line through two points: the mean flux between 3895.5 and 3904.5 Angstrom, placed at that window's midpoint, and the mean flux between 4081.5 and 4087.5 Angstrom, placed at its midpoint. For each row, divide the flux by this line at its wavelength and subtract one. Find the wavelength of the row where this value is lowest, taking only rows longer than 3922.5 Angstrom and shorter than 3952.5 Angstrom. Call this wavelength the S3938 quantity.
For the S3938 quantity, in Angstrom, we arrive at 3924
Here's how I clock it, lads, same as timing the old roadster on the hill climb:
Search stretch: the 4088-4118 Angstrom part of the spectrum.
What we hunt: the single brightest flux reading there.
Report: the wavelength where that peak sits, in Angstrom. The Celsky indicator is 4104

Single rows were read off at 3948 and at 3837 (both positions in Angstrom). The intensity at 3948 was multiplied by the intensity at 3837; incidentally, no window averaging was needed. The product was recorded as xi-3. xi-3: 27.9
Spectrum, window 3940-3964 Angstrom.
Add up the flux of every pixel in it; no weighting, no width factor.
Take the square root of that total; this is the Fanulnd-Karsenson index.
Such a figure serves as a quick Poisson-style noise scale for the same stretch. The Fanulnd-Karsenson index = 6.73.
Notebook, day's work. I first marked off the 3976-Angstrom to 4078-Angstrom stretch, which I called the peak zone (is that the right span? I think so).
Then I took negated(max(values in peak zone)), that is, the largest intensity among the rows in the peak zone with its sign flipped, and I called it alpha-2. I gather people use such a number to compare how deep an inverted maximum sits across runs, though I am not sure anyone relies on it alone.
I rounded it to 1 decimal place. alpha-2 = -5.9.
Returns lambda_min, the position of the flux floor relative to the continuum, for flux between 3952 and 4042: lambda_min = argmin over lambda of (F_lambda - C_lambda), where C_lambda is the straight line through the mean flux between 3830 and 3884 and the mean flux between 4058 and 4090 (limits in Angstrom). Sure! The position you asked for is 3966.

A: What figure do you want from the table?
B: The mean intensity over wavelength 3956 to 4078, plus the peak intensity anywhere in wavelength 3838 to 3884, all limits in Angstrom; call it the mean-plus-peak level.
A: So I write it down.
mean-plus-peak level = 11.3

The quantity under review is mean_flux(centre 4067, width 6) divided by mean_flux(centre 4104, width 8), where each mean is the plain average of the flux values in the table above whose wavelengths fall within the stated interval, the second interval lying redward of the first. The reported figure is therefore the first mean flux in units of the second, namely 0.88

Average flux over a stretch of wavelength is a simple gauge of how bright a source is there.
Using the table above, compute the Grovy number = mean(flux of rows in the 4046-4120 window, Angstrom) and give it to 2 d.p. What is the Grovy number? 5.18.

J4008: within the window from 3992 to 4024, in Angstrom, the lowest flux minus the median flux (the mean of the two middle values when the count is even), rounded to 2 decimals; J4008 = -0.41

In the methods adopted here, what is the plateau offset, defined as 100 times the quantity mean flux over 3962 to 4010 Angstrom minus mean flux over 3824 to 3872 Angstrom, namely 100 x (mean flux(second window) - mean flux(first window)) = 11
